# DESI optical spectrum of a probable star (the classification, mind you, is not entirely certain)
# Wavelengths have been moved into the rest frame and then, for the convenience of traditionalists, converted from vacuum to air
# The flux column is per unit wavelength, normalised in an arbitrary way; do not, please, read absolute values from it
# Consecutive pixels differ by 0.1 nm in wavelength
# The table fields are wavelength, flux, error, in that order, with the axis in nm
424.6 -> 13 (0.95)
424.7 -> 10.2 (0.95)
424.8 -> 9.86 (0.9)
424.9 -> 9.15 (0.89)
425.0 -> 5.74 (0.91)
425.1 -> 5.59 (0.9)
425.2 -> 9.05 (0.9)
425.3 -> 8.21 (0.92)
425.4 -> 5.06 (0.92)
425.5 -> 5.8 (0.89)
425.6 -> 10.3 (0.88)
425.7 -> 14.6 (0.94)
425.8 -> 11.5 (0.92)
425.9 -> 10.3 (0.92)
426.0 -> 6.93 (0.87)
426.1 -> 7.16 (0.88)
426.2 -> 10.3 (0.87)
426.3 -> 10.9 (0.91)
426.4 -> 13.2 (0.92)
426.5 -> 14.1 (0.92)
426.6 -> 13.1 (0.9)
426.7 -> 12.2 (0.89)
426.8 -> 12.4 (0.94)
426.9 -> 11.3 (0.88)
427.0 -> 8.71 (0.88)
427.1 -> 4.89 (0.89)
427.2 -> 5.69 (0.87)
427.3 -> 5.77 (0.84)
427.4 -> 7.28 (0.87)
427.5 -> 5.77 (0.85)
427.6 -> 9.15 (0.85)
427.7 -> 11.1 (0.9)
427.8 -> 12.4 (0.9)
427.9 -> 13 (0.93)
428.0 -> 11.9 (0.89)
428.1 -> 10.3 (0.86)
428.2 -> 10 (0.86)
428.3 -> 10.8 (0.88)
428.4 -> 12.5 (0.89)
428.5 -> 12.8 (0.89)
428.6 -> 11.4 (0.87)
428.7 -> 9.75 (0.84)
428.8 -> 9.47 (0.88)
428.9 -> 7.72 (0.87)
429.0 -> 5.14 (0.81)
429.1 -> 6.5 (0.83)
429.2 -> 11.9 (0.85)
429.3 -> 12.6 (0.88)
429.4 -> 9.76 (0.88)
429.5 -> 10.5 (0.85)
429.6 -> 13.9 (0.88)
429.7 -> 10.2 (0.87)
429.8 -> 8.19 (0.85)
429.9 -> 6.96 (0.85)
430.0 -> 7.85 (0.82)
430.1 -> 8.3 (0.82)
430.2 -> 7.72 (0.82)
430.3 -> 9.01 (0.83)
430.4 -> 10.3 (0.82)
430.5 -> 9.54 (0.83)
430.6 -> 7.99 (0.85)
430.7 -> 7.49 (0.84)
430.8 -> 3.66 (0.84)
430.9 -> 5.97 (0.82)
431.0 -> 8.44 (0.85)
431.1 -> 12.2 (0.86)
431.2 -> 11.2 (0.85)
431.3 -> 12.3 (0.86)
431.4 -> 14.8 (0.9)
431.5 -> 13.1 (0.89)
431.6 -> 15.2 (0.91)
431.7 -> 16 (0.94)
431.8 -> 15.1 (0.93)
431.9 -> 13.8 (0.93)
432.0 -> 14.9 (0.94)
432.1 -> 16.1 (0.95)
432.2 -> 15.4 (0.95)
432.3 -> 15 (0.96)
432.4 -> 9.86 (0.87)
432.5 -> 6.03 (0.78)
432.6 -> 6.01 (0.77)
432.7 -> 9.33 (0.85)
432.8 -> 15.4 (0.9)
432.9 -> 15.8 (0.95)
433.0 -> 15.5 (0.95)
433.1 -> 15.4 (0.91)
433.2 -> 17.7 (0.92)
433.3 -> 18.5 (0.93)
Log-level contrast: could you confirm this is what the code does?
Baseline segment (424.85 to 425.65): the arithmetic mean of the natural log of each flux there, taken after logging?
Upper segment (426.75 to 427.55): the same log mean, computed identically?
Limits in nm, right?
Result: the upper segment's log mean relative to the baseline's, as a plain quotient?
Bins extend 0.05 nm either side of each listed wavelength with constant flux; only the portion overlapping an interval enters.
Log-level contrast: 1.01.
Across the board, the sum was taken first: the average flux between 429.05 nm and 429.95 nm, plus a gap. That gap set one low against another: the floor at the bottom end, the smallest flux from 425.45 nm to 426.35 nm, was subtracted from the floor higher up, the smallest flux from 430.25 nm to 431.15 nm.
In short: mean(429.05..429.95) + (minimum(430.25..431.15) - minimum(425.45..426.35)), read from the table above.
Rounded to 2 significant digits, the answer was 7.9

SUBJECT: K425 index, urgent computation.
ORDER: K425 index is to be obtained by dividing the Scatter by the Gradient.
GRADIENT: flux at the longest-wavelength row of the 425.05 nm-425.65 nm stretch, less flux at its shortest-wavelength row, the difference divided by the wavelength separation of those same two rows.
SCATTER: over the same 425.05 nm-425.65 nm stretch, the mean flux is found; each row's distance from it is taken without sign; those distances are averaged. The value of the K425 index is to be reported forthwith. 0.20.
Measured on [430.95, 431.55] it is 0.16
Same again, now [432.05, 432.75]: -0.33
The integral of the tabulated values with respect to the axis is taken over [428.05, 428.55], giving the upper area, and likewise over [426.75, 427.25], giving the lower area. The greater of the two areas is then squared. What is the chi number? 32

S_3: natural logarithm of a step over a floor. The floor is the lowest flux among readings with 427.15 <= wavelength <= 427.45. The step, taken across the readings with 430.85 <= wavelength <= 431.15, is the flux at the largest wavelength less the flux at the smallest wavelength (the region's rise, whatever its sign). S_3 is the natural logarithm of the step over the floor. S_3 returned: 0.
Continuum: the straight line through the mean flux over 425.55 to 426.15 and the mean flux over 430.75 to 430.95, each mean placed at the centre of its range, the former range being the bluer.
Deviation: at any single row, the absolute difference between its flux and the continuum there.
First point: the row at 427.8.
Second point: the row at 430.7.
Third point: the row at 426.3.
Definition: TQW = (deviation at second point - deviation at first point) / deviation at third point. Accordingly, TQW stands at -1.5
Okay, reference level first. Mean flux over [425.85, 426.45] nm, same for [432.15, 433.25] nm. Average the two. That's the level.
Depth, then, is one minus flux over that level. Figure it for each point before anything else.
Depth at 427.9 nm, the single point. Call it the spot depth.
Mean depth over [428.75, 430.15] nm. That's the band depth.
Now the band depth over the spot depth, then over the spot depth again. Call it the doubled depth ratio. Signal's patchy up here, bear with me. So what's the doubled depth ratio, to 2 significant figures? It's 8.6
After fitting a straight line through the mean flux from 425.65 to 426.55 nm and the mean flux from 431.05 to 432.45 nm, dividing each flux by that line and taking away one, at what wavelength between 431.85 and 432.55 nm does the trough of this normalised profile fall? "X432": 432.5 nm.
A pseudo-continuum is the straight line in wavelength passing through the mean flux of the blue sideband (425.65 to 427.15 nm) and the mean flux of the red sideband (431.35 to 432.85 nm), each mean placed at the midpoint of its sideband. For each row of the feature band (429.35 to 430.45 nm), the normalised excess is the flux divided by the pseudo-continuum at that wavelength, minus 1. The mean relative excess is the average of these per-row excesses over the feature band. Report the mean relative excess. -0.233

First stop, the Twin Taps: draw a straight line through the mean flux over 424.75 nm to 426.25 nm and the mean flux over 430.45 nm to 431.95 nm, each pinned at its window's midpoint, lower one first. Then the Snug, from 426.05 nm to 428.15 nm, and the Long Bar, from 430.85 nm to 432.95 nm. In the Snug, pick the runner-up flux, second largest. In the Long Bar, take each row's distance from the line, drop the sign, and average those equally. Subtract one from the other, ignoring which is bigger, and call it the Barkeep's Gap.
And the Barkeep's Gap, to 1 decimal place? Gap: 9.9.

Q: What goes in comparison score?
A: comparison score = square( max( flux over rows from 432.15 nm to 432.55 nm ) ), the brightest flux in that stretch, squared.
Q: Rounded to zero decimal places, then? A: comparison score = 237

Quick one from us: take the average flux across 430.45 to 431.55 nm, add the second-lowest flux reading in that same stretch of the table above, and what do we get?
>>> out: 15.7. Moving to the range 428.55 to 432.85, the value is 15.7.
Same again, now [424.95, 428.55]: 14.8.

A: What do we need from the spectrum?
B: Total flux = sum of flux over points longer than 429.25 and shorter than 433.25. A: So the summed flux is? 455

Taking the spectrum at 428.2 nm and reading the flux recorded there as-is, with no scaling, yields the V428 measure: 10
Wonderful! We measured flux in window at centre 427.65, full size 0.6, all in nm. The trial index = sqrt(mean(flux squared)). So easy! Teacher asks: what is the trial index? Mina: 10.1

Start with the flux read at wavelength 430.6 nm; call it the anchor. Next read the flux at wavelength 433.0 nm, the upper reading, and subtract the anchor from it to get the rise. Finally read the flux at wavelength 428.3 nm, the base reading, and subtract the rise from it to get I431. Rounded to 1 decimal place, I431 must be 3.3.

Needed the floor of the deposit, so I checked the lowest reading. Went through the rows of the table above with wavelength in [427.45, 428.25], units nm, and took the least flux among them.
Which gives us 5.77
